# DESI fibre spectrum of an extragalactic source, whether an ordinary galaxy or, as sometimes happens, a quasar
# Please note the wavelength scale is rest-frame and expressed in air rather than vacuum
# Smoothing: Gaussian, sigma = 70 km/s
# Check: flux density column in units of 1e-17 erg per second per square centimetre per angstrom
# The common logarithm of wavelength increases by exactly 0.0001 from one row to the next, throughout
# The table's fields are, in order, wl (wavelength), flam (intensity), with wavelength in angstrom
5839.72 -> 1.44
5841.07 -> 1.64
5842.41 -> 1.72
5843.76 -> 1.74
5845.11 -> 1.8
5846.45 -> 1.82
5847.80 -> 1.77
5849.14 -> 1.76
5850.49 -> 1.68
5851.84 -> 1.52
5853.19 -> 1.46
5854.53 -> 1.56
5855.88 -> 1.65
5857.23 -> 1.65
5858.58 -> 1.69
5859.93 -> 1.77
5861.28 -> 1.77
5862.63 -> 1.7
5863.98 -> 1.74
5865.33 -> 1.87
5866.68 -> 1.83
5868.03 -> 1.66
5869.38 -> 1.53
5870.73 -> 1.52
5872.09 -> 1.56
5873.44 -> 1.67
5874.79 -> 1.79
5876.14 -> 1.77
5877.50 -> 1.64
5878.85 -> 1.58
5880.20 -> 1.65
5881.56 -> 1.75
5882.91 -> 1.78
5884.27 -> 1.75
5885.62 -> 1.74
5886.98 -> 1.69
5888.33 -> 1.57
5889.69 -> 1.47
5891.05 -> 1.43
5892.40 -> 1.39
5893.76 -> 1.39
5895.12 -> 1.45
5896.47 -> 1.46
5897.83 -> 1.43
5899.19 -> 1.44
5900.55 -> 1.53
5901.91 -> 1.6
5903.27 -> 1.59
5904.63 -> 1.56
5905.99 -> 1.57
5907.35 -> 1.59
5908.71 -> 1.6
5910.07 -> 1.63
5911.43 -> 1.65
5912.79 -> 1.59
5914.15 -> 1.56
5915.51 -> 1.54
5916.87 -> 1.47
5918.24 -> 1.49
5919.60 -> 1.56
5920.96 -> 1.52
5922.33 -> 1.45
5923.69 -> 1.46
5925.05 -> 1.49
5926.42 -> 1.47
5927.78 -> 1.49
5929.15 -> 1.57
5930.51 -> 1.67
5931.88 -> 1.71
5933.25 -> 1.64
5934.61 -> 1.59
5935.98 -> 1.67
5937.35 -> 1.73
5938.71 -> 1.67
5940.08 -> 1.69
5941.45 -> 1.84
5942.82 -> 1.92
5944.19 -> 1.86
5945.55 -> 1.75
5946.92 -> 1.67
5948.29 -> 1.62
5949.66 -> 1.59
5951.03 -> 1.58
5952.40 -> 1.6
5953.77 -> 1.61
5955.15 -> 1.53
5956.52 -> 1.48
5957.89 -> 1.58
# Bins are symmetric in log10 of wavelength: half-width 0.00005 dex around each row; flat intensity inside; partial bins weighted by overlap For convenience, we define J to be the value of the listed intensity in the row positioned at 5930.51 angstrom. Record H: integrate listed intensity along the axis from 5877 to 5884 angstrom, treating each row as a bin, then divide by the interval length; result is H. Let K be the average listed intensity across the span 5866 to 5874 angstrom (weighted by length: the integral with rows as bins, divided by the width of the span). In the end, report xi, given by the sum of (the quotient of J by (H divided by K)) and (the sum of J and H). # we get 4.97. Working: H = 1.69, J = 1.67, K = 1.63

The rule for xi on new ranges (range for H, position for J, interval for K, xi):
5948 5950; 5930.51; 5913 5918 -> 4.86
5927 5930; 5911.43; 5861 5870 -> 5.04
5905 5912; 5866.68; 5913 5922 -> 5.17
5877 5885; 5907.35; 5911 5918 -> 4.74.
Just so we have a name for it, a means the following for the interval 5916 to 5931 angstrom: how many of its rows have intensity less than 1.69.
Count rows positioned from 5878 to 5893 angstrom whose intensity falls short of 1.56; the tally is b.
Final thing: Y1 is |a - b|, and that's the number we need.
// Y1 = 8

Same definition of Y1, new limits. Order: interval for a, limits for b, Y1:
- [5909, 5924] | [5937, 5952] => 11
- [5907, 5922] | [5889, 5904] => 2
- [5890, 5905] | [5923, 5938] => 7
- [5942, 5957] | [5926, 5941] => 6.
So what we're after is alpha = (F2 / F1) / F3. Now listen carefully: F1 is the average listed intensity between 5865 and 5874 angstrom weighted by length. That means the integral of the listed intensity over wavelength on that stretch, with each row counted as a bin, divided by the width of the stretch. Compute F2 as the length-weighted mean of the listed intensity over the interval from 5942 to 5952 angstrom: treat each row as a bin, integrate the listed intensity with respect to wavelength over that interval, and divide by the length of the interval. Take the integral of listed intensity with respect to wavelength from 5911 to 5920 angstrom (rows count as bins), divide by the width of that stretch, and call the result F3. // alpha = 0.67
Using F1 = 1.65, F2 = 1.71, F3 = 1.55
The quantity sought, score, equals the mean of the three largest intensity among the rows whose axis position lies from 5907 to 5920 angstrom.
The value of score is 1.63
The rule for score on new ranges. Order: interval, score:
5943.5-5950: 1.76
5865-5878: 1.83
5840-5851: 1.80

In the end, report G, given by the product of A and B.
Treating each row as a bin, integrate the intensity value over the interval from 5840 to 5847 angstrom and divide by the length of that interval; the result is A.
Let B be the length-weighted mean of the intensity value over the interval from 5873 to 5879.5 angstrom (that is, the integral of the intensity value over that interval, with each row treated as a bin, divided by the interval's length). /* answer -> 2.9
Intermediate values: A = 1.72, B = 1.69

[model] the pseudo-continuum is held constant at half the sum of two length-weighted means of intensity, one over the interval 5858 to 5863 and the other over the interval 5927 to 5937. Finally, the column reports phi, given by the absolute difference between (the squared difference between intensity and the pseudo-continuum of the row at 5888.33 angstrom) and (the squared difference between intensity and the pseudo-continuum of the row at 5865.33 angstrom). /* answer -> 0.025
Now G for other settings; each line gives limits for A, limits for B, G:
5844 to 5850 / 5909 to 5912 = 2.9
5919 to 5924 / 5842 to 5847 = 2.7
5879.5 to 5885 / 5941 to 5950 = 3.0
